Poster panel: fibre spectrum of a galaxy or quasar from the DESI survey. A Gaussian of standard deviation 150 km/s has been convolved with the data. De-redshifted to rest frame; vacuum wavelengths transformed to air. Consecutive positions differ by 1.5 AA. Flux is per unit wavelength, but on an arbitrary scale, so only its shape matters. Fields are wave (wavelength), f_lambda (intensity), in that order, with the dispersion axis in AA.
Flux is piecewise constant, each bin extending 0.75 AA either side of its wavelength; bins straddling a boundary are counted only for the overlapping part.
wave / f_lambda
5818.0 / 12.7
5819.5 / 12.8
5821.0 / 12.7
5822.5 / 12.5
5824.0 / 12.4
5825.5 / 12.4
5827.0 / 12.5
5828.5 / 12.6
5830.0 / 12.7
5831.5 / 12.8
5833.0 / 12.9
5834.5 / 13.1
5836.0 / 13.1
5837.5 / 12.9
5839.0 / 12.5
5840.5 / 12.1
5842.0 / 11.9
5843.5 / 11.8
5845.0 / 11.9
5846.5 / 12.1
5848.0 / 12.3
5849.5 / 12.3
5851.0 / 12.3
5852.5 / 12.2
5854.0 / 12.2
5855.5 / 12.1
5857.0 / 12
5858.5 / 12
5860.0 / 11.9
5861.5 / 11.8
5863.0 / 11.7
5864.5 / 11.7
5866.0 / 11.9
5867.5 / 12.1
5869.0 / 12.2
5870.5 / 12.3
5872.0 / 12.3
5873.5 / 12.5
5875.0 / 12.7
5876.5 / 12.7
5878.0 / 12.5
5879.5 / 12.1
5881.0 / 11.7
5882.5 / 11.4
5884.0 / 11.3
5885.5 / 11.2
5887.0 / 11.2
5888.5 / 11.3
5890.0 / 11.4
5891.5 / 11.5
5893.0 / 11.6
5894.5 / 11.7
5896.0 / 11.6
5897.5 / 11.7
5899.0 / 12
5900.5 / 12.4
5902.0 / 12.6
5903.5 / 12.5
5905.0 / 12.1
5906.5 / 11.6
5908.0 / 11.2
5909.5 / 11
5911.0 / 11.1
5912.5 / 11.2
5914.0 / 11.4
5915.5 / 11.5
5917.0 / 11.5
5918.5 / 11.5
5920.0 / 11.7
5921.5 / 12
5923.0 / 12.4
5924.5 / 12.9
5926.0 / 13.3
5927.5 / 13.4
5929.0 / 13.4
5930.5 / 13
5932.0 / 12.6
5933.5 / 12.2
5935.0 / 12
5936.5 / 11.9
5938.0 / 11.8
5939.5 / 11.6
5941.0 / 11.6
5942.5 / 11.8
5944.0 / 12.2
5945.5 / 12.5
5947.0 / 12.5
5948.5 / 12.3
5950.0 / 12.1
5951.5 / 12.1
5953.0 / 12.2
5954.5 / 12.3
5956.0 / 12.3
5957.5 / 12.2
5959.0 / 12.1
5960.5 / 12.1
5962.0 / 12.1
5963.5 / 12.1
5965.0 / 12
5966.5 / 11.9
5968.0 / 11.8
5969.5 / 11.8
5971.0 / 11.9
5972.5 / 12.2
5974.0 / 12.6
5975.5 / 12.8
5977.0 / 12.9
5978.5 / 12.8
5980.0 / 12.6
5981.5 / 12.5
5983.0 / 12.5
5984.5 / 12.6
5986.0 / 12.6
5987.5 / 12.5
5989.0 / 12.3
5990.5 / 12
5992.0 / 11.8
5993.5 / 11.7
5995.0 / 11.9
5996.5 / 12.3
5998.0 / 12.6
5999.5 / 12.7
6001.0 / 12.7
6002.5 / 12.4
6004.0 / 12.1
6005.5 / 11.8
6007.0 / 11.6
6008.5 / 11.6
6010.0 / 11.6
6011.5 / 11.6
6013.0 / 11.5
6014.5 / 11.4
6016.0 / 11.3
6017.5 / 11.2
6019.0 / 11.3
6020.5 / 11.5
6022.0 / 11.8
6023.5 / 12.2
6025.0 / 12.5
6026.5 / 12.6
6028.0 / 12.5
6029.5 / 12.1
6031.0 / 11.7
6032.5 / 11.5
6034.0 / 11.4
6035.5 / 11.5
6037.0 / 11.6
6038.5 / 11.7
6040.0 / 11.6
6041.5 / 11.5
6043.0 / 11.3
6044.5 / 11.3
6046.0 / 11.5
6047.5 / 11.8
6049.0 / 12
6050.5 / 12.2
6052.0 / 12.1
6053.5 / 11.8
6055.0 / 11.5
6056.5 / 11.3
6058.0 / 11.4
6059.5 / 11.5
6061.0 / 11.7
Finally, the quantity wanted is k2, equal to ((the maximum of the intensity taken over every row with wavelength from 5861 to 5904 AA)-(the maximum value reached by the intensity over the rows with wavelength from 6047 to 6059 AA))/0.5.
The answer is 1.0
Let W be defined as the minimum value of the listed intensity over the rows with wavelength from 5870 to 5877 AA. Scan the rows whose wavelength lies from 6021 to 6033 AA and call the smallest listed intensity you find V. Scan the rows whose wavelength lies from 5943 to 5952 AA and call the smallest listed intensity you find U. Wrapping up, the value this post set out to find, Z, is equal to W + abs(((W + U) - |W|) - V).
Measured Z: 12.9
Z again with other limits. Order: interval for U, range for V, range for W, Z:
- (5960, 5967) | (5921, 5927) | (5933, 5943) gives 11.7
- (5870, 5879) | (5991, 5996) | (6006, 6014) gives 12.1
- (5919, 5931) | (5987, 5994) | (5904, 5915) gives 11.0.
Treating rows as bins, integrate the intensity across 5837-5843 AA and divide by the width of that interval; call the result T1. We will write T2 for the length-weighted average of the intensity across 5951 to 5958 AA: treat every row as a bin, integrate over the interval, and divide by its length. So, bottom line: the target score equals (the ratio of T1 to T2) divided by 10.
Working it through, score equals 0.101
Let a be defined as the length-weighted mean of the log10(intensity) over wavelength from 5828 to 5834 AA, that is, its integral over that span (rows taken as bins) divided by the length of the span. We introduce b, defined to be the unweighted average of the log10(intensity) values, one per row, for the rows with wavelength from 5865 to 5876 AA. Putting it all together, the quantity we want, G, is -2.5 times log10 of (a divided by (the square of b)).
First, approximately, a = 1.11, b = 1.09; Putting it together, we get 0.076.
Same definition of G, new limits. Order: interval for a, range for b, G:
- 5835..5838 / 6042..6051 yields 0.024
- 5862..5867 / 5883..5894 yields 0.042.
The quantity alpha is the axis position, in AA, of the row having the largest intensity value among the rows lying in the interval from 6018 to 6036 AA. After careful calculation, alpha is 6026.5 AA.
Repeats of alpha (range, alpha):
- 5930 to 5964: 5930.5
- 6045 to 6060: 6050.5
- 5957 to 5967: 5957.5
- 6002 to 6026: 6025.0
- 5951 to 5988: 5977.0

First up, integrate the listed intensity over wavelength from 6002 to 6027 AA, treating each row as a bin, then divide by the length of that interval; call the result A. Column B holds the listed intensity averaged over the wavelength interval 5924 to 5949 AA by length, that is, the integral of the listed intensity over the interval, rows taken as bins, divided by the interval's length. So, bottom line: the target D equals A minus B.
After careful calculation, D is -0.66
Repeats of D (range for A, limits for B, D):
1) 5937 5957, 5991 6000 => -0.05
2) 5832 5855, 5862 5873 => 0.34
